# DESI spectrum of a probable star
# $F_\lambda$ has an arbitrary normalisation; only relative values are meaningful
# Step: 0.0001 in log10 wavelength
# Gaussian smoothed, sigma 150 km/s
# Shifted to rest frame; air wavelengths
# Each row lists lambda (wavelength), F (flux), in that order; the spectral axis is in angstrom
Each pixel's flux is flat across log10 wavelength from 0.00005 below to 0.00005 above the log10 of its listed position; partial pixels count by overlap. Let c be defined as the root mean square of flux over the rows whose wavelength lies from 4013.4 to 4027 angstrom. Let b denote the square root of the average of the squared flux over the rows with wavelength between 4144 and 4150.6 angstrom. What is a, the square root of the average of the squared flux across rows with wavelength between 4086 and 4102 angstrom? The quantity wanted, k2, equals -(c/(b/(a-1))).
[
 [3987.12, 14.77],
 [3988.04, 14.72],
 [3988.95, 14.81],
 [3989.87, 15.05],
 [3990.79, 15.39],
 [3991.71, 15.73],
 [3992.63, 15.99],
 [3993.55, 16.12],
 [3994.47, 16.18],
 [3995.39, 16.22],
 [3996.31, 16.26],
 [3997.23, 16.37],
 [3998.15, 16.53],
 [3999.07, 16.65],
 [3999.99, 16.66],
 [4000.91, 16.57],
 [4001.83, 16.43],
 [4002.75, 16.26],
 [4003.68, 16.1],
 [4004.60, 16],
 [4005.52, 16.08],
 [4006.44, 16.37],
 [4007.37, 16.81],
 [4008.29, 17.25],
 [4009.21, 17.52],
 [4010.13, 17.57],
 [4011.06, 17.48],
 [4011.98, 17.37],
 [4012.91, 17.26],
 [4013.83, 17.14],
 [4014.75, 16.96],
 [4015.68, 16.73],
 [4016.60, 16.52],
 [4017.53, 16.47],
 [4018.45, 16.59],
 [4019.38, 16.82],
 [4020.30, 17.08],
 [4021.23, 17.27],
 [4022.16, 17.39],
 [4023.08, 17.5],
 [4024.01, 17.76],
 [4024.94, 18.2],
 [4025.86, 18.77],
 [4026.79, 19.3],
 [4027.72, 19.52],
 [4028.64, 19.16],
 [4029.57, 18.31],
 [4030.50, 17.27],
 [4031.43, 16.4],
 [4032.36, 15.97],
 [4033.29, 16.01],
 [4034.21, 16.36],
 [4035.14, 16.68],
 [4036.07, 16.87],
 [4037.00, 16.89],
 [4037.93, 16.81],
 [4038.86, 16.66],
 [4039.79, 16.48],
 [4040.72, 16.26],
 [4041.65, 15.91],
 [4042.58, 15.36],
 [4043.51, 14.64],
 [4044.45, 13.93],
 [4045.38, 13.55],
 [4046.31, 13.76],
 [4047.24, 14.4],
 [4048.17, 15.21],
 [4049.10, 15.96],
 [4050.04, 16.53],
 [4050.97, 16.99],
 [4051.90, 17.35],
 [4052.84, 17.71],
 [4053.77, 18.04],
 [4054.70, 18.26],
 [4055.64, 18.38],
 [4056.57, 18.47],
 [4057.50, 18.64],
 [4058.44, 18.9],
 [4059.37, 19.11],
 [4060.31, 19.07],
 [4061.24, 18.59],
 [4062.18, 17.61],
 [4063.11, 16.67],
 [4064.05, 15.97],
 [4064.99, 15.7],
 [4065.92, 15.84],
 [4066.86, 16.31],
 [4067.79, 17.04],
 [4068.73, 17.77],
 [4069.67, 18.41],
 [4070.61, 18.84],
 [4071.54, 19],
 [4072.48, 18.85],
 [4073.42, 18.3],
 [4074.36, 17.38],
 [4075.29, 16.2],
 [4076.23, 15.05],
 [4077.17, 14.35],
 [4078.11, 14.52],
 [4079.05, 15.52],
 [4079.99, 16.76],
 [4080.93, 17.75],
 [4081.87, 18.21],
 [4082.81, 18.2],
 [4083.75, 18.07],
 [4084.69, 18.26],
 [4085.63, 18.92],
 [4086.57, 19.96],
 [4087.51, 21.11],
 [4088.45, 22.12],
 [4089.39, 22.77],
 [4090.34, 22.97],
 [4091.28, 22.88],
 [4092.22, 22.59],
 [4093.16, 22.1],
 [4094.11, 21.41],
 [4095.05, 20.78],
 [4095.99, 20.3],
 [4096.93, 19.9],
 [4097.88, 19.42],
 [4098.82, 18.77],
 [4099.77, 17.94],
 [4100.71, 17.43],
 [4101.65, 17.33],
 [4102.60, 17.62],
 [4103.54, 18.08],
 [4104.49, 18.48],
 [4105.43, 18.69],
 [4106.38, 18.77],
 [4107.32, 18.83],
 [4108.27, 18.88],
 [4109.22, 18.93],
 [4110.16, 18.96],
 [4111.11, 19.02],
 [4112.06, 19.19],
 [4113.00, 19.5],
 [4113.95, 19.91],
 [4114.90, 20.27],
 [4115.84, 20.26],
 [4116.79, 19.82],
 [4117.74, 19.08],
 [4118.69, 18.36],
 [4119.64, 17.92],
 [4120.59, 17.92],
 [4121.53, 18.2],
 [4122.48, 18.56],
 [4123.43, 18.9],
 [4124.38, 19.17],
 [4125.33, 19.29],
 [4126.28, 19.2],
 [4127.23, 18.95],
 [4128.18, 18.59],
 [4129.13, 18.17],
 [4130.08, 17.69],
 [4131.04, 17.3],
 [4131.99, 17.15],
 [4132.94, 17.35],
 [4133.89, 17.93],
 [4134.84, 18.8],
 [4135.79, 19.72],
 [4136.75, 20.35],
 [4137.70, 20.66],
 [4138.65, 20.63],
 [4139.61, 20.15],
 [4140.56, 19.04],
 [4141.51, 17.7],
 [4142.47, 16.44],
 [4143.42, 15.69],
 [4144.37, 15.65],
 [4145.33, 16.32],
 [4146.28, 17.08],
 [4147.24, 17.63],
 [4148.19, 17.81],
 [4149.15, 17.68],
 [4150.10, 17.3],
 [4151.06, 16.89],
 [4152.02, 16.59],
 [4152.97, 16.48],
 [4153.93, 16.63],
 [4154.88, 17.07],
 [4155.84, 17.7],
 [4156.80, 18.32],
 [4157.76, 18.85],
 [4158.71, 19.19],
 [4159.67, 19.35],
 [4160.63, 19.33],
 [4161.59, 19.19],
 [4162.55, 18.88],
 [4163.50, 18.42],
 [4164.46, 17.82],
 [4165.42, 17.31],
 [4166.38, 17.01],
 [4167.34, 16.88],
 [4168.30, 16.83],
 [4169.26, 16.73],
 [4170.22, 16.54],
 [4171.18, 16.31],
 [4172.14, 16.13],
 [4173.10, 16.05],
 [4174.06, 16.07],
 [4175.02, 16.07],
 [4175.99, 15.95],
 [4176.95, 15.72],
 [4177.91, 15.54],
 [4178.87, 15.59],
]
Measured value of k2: -20.0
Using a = 21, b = 17.1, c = 17.4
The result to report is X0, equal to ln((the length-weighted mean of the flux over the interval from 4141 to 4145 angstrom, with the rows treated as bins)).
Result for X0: 2.80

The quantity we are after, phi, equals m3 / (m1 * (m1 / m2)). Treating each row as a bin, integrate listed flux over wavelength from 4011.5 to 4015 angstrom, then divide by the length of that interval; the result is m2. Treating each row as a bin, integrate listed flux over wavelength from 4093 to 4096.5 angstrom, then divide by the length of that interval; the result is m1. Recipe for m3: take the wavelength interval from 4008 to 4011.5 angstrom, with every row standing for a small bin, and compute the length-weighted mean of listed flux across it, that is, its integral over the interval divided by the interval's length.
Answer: 0.7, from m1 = 21.1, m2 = 17.2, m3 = 17.5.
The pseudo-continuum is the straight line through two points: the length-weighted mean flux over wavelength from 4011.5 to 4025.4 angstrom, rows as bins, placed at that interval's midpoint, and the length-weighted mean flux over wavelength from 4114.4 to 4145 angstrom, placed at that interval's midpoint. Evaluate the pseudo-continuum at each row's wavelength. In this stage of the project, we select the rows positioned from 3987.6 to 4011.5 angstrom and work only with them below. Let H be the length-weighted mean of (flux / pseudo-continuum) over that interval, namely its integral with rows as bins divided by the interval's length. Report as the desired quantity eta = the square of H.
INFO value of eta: 0.93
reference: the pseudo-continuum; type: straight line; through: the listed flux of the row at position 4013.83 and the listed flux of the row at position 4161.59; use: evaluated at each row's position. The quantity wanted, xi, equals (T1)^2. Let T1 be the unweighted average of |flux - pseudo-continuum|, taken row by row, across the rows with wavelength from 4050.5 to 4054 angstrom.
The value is 0.1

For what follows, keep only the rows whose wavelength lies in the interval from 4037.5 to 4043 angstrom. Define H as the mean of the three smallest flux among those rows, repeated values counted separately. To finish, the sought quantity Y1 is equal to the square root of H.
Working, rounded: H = 15.8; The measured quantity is 3.98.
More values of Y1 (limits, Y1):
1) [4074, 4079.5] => 3.83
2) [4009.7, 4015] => 4.14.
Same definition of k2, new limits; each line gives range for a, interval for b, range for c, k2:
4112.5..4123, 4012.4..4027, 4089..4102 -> -21.4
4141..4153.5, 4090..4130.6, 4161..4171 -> -14.4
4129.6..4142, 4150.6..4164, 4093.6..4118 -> -18.9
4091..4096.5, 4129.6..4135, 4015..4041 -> -20.2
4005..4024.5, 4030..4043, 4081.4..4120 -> -19.2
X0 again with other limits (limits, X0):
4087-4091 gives 3.10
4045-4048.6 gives 2.66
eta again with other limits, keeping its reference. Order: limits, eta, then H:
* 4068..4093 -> 1.08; 1.04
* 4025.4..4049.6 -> 0.89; 0.94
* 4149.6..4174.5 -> 0.84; 0.92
